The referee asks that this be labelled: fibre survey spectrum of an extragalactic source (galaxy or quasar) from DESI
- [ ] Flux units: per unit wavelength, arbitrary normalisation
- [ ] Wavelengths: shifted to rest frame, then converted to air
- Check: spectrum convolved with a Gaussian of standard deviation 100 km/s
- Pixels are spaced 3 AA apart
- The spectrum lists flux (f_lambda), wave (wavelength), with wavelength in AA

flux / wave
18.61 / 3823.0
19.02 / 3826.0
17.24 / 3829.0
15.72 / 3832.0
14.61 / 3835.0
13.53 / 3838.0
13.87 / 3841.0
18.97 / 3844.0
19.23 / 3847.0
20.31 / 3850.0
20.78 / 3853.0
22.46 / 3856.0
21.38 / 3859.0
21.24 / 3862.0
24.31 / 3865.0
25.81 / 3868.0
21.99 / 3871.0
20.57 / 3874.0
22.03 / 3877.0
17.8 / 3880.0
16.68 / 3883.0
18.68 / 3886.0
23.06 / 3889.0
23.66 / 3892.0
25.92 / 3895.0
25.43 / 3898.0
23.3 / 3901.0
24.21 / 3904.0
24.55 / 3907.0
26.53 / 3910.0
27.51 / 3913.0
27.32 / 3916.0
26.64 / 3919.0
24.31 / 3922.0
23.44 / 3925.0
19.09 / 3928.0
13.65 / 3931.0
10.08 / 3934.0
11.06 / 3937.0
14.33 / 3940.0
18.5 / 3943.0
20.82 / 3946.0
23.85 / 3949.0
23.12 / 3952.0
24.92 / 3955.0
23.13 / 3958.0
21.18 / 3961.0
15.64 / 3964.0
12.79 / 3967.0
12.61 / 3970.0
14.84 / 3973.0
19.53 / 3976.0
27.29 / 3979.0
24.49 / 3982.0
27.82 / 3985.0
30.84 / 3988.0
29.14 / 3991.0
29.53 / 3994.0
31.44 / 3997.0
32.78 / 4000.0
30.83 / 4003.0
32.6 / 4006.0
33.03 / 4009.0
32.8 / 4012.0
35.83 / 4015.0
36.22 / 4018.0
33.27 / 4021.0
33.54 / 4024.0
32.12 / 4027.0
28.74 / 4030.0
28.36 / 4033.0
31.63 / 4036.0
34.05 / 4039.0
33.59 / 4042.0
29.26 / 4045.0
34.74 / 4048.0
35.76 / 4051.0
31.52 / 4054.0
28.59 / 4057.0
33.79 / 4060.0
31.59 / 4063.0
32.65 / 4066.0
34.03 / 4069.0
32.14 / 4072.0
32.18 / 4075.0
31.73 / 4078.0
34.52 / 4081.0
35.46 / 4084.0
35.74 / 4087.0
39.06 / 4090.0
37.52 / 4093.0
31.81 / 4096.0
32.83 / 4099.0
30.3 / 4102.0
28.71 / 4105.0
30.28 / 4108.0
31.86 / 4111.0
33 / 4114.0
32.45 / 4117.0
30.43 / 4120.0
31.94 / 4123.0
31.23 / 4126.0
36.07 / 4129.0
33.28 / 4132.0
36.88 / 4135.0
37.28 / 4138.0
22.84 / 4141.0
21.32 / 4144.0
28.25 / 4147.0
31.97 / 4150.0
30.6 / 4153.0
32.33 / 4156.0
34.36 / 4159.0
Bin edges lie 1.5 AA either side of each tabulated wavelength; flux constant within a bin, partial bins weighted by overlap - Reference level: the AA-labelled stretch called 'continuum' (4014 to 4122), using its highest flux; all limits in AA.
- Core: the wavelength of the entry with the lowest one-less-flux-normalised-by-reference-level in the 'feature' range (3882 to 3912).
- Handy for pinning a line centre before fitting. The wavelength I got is 3910.0 AA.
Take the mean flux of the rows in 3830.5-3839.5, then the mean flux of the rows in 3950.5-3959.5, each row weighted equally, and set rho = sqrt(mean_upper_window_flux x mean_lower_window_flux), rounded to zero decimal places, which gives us 19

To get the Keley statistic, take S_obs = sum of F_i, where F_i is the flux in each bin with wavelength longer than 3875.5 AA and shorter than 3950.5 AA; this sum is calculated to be 532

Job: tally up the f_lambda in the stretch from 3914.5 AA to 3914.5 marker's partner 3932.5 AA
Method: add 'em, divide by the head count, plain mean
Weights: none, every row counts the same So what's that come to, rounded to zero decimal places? 22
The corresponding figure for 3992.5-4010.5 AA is 32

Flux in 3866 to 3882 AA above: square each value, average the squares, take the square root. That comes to 22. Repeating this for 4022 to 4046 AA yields 31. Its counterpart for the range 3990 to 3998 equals 30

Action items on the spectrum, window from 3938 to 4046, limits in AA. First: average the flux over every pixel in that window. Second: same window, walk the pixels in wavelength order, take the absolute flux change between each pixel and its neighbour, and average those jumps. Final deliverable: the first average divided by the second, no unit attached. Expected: 11.7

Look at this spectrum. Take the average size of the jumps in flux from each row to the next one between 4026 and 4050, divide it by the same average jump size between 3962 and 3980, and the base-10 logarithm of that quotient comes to -0.1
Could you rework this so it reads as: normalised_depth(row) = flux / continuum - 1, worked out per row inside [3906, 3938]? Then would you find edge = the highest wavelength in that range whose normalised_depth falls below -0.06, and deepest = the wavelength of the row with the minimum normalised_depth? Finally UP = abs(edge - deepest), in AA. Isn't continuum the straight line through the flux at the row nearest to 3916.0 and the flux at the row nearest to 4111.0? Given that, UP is 3 AA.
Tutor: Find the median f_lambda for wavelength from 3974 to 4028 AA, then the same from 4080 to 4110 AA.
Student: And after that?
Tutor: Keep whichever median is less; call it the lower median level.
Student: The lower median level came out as 32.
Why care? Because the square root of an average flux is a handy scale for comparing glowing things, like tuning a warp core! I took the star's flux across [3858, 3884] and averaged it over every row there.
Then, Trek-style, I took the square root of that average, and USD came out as 4.6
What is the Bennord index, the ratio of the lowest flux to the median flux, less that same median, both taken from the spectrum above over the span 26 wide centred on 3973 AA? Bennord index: -19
